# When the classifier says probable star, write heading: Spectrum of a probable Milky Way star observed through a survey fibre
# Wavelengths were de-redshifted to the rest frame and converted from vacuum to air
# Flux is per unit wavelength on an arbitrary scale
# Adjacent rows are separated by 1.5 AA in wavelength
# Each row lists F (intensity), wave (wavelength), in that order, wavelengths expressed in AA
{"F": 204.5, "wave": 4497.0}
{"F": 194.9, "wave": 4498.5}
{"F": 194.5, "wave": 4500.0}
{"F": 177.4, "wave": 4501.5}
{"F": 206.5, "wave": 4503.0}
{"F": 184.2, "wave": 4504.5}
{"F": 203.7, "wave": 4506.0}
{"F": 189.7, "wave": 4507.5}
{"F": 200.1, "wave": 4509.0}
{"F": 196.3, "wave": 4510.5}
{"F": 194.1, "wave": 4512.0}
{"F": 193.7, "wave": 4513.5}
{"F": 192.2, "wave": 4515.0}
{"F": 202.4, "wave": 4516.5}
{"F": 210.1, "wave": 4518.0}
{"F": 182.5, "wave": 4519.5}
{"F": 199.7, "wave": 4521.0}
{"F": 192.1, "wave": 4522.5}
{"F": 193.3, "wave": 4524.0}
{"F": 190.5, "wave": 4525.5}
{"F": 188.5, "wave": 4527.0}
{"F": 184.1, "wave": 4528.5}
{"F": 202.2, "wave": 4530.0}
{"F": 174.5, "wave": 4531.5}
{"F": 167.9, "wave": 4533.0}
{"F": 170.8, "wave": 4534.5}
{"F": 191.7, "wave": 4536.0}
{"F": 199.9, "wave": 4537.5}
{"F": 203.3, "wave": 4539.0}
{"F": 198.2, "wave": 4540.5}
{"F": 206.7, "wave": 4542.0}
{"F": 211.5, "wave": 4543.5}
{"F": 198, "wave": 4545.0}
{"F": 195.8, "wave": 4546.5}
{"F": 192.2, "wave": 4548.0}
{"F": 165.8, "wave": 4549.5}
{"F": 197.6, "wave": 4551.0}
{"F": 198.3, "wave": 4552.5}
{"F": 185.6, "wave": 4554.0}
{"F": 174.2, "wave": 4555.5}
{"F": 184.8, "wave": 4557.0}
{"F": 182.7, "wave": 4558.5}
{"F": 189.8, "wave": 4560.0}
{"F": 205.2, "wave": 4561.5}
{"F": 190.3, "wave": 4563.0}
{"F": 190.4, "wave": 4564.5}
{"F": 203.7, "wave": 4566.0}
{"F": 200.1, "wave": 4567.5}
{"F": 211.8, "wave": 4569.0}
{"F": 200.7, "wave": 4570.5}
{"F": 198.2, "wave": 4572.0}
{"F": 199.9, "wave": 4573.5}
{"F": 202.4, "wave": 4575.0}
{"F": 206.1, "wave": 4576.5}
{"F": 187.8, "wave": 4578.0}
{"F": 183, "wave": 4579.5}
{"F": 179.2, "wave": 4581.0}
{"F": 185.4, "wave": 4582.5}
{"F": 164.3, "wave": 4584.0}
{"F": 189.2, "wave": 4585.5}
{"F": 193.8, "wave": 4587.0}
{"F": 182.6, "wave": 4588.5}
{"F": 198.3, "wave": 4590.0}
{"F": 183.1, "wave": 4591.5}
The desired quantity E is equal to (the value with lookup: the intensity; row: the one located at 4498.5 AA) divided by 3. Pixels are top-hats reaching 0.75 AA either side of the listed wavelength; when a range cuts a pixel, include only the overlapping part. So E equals 65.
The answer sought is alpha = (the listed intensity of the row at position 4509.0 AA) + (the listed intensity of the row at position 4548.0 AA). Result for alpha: 392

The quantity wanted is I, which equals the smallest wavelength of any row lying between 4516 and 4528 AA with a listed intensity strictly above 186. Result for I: 4516.5 AA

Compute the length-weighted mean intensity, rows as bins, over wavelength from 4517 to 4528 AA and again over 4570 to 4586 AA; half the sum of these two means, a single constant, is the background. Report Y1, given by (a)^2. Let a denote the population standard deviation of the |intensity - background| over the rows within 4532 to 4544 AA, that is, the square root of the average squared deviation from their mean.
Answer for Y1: 59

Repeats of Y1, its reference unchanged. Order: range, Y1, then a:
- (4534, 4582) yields 39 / 6.3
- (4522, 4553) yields 64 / 8.0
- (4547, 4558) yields 69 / 8.3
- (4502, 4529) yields 26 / 5.1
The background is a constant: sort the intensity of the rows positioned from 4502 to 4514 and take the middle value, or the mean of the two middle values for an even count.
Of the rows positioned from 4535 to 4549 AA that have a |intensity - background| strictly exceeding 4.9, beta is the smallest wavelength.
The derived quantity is 4539.0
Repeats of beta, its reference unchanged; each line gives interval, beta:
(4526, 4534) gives 4527.0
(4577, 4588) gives 4578.0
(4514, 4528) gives 4516.5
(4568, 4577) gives 4569.0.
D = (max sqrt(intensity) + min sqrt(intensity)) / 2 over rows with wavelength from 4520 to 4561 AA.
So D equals 13.7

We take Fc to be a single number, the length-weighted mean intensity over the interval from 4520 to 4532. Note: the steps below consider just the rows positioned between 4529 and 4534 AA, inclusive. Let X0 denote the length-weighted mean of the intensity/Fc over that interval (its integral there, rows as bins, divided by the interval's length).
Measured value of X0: 0.95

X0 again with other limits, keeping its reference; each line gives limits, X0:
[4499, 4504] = 1.01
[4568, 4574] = 1.06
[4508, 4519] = 1.04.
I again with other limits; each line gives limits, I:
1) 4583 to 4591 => 4585.5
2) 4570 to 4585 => 4570.5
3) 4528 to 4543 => 4530.0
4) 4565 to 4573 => 4566.0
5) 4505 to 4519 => 4506.0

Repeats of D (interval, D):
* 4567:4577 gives 14.3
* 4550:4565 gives 13.8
